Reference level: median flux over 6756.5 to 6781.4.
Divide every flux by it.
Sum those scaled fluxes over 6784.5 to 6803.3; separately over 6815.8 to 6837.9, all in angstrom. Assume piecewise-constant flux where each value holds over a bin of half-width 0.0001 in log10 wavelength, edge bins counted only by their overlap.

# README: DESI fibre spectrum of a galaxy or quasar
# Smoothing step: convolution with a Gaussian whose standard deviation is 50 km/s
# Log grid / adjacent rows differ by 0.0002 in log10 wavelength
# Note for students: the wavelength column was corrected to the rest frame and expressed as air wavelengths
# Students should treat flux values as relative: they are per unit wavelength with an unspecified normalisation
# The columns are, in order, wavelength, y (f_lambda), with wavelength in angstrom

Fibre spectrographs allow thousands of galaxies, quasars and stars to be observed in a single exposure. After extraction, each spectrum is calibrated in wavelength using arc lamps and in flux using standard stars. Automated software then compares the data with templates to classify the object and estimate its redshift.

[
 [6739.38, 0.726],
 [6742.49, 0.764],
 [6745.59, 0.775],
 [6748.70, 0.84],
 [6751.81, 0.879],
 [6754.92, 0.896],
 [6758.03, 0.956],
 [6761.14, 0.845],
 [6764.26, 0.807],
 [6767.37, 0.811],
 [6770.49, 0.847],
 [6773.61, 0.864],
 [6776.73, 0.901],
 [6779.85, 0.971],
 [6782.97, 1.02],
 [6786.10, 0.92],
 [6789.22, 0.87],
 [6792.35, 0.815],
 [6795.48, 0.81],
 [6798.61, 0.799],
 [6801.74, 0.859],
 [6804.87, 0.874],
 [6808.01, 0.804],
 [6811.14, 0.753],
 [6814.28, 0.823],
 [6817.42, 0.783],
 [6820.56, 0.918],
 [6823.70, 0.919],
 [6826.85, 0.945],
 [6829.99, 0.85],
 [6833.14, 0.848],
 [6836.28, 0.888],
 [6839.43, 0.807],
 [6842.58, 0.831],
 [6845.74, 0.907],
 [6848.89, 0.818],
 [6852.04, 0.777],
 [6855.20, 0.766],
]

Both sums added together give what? 13.1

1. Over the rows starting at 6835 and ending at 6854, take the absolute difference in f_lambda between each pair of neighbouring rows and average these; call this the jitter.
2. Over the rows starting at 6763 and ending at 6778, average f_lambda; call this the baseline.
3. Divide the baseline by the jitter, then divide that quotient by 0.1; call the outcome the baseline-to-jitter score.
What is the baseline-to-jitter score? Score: 136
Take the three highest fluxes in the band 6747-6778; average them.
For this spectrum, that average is 0.918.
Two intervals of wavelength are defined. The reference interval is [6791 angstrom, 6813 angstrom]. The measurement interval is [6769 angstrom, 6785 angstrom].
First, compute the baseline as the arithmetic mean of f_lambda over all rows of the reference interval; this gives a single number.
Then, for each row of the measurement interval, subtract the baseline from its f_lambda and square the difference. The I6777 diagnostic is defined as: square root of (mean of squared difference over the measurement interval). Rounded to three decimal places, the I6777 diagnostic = 0.123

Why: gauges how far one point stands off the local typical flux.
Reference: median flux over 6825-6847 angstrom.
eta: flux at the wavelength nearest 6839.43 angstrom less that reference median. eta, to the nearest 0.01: -0.04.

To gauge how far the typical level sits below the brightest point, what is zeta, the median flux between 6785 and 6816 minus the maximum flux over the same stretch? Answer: -0.101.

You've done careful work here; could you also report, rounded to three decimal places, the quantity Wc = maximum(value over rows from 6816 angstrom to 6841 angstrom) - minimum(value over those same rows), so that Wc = 0.162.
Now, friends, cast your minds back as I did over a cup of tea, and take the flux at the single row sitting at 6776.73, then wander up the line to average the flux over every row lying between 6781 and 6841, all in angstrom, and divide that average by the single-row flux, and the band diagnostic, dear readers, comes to 0.95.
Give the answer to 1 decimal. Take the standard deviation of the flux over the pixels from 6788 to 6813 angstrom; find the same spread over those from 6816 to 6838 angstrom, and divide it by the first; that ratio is 1.3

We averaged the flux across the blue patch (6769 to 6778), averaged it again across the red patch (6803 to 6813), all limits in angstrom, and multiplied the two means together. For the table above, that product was 0.706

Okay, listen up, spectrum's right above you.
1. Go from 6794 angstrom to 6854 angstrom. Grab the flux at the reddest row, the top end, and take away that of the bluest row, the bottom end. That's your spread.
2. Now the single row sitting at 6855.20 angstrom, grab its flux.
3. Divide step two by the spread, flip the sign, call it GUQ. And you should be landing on 23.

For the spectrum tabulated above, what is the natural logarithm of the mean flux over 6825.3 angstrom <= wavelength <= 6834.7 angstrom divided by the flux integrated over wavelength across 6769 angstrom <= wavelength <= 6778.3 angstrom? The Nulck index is -2.22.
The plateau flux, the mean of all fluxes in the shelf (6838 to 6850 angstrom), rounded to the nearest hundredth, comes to 0.84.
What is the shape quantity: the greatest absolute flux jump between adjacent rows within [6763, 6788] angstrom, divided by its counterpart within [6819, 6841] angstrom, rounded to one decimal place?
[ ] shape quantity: 1.1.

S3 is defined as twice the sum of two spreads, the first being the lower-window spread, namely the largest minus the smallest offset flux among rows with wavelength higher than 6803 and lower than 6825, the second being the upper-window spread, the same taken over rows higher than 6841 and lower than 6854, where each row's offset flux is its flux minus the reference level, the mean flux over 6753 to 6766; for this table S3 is 0.59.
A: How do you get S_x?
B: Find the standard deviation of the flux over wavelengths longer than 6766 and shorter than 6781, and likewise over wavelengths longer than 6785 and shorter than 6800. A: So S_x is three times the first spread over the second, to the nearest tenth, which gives 3.6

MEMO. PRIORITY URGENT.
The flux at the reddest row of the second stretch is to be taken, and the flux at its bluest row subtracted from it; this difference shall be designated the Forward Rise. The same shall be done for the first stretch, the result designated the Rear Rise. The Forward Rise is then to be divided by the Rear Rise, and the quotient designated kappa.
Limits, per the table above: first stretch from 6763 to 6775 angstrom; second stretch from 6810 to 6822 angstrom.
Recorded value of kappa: 2.9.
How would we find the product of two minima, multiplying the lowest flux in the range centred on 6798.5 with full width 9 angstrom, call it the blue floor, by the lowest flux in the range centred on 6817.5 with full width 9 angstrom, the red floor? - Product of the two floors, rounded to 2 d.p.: 0.63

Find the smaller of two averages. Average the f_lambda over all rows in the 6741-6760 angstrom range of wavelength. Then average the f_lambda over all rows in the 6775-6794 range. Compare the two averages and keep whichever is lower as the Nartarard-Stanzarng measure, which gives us 0.852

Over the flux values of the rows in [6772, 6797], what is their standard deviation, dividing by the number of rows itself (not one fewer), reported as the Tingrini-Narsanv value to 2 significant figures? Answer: 0.068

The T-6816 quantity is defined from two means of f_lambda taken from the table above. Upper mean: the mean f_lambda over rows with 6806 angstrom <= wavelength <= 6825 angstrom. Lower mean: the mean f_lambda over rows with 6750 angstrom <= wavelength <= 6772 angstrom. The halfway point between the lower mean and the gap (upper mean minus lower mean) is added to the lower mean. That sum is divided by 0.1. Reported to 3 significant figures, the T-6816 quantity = 12.8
